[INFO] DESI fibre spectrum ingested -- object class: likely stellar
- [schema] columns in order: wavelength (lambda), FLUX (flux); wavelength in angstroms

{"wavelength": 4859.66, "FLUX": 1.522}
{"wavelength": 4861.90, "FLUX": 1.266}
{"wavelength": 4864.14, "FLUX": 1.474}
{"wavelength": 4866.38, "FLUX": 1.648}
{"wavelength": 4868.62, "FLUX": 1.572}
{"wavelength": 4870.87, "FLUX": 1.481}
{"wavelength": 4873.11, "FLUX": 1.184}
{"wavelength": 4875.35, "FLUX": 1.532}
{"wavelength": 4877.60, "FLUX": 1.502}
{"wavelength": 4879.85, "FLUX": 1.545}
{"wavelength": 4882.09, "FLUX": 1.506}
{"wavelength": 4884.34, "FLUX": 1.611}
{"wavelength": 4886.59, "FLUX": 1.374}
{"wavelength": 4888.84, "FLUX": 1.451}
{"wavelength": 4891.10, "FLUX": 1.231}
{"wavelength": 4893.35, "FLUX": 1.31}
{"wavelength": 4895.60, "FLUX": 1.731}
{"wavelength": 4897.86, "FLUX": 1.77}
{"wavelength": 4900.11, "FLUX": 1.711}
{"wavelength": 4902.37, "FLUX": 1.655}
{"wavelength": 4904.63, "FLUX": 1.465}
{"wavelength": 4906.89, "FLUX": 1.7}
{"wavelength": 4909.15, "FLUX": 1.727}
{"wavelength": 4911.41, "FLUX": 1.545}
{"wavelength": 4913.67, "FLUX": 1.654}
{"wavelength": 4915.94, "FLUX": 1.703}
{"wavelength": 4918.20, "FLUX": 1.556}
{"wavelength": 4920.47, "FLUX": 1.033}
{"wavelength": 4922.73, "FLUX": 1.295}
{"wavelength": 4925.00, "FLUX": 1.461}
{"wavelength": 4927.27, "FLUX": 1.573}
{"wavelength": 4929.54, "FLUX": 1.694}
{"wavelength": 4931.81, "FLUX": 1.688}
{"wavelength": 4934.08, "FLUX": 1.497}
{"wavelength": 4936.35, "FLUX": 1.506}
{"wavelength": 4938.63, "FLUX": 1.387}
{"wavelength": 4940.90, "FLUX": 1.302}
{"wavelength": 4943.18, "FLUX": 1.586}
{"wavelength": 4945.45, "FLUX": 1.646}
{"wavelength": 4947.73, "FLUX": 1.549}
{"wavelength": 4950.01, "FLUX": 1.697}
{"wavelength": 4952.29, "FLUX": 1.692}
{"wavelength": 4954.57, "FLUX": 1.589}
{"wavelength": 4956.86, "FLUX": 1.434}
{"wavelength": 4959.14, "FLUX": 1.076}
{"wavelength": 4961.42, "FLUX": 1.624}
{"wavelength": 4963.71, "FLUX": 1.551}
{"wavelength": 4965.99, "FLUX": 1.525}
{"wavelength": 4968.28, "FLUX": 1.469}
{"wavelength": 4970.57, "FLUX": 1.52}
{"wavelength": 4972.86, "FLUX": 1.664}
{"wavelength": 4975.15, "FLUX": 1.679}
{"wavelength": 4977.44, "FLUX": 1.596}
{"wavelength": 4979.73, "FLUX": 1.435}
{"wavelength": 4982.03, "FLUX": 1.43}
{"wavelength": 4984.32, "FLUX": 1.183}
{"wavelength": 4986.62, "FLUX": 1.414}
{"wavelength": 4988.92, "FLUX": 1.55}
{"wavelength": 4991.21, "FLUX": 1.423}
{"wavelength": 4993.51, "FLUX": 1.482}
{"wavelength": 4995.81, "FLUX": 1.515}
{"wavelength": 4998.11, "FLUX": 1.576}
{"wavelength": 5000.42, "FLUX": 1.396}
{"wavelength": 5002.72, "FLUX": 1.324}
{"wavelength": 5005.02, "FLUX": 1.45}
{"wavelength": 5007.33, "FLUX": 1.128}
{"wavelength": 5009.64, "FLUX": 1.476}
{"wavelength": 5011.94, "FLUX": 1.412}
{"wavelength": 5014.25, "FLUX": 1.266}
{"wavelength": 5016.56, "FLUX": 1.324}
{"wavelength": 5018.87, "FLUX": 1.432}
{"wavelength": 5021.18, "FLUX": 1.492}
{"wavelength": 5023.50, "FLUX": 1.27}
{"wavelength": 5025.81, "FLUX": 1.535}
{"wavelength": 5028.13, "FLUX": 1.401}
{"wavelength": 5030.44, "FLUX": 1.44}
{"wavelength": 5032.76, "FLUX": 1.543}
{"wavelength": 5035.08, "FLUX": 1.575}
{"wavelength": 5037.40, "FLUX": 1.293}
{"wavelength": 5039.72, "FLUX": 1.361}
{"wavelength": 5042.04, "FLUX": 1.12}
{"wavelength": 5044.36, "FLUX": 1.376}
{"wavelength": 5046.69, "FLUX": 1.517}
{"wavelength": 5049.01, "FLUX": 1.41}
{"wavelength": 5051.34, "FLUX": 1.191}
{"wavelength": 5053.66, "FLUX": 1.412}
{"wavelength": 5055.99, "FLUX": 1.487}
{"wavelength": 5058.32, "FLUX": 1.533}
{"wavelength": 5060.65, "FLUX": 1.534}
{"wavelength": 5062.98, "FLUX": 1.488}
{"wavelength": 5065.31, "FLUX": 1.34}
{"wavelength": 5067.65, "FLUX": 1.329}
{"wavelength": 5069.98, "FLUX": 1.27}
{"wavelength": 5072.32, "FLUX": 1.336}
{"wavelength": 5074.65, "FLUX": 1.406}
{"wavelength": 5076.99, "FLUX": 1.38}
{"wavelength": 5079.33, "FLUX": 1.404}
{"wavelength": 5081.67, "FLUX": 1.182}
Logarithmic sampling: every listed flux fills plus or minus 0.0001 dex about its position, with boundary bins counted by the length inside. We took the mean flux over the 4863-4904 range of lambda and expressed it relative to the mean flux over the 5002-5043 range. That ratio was 1.10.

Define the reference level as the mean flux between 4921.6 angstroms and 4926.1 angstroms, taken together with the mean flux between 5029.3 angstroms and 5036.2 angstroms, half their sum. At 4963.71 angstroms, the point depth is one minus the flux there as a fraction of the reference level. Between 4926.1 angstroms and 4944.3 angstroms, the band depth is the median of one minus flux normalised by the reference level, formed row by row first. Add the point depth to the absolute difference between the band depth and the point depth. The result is -0.063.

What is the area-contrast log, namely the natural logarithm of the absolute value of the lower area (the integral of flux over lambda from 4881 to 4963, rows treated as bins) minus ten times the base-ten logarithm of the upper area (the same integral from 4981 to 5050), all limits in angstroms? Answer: 4.7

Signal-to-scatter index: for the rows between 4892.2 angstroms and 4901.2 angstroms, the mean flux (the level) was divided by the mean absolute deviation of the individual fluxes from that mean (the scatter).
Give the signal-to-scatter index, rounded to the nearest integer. 10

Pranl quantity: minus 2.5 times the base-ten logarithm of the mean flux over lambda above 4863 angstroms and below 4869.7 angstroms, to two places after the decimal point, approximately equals -0.49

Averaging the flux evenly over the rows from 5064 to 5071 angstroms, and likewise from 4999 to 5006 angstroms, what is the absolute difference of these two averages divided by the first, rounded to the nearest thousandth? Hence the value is 0.059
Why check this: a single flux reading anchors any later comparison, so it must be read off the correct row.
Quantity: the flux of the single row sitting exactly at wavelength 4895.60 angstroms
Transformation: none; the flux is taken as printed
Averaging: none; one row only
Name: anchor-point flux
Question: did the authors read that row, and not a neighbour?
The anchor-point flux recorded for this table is 1.731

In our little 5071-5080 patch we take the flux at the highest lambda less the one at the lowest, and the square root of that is 0.26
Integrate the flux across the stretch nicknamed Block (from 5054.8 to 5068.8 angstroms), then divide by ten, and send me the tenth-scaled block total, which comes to 2.03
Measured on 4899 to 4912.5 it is 2.21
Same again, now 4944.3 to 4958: 2.19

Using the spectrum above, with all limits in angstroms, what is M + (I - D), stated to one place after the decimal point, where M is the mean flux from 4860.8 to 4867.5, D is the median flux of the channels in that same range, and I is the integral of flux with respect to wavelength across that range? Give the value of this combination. 9.8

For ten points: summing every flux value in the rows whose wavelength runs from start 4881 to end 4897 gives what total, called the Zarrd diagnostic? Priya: 10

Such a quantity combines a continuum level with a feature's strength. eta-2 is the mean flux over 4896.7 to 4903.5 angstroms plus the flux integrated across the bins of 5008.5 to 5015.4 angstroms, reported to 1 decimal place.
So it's 11.3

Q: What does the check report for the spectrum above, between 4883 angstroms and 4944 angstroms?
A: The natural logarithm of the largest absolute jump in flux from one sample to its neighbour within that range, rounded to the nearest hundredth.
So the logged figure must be -0.65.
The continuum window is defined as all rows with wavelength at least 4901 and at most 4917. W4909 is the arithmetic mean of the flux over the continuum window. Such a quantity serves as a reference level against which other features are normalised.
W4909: 1.64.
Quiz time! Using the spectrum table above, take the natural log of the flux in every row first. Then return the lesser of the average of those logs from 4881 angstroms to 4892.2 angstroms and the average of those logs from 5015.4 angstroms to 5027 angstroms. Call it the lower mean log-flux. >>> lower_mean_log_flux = 0.341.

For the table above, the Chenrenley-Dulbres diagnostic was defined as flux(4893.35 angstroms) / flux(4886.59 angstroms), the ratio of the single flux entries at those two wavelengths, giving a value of 0.95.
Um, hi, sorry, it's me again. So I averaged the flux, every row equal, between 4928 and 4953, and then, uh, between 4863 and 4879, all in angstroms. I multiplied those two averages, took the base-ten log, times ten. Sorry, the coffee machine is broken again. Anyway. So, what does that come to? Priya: 3.7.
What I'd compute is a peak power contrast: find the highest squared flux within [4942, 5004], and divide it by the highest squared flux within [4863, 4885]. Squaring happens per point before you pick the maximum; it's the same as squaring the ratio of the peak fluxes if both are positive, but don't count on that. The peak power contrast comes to 1.06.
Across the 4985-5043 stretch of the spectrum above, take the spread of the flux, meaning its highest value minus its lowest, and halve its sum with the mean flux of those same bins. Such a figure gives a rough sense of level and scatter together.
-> 0.93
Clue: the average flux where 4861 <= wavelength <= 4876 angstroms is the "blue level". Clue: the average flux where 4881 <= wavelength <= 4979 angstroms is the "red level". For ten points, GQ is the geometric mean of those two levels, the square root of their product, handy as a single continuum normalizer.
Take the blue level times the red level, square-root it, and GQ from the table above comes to 1.49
